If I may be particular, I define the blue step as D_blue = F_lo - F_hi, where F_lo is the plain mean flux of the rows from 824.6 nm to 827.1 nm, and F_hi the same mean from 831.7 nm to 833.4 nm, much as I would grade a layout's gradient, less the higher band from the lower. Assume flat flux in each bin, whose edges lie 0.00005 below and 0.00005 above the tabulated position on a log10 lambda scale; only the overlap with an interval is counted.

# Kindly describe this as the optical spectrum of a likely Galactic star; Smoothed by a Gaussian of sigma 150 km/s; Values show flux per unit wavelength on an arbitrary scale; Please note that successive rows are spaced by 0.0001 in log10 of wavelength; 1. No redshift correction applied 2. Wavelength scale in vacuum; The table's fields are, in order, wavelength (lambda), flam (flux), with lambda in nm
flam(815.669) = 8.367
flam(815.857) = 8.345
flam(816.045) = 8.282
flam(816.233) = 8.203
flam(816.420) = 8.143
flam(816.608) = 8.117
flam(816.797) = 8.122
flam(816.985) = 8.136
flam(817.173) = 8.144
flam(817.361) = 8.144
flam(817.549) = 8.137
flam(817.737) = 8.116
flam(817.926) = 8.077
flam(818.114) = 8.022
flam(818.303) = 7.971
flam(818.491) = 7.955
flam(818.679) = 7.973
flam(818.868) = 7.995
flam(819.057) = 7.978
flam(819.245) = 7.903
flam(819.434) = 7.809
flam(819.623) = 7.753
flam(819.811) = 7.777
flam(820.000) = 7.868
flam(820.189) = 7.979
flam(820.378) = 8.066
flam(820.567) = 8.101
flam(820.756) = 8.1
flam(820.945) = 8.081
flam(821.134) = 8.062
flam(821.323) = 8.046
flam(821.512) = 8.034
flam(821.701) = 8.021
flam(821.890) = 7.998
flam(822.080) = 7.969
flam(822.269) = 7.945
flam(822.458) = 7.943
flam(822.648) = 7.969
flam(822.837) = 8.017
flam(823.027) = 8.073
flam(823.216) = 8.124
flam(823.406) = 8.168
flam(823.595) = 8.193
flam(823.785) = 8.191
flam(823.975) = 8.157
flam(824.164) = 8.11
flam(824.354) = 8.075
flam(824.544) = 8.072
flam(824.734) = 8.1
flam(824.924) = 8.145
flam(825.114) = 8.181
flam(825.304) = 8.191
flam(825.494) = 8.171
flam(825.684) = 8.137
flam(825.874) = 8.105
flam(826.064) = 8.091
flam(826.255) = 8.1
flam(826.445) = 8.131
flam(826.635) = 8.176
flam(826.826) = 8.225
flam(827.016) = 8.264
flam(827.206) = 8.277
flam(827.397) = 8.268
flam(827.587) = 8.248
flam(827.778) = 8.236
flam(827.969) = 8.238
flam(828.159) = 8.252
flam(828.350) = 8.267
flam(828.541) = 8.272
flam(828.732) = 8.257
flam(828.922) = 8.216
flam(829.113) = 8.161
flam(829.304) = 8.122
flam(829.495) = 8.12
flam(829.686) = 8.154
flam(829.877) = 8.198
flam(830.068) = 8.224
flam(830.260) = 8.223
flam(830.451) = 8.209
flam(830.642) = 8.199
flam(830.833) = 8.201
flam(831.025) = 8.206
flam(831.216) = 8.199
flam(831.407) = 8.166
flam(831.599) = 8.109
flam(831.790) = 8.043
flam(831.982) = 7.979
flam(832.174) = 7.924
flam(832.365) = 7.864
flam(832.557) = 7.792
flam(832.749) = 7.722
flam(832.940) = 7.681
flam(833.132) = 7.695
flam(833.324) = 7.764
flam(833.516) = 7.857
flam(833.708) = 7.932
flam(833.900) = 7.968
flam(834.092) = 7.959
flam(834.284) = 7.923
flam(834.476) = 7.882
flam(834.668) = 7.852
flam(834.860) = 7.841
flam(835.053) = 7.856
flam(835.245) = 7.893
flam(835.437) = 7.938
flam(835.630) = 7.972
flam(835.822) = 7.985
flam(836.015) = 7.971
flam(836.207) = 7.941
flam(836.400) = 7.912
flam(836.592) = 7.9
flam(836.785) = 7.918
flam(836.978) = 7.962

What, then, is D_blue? 0.33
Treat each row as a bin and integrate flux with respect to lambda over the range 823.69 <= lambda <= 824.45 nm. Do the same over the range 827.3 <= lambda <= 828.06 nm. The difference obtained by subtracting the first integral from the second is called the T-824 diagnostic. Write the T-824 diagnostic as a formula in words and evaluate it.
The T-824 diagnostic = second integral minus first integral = 0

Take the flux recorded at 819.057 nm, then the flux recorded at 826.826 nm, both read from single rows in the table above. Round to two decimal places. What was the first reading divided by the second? 0.97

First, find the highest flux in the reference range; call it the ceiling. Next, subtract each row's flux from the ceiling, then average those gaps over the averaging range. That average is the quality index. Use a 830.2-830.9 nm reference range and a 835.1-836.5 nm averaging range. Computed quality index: 0.28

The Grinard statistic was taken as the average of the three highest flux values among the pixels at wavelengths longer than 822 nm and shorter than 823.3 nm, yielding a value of 8.07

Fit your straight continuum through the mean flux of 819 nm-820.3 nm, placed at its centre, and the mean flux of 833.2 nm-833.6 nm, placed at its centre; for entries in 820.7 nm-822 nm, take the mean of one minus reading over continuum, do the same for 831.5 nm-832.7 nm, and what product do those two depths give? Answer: 0.0004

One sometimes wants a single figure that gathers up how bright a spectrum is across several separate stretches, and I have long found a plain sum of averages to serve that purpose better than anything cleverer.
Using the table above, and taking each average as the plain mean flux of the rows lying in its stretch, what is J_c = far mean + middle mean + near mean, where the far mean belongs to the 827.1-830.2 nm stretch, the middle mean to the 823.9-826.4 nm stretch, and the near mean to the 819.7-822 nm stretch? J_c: 24.4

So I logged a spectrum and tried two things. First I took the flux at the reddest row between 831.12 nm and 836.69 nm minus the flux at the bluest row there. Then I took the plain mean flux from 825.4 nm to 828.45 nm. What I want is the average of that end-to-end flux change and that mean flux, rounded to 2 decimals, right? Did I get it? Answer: 3.95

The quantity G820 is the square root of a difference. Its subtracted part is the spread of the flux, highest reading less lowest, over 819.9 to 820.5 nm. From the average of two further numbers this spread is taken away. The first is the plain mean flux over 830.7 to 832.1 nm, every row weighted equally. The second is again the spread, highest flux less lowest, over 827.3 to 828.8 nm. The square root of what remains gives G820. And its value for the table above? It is 1.97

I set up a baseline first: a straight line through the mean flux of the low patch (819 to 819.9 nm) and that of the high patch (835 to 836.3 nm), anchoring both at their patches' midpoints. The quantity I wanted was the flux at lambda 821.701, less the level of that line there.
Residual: 0.16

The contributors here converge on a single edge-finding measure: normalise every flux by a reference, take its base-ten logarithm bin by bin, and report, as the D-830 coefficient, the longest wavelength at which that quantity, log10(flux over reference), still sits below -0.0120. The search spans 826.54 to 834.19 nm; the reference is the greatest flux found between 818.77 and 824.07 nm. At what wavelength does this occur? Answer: 834.092 nm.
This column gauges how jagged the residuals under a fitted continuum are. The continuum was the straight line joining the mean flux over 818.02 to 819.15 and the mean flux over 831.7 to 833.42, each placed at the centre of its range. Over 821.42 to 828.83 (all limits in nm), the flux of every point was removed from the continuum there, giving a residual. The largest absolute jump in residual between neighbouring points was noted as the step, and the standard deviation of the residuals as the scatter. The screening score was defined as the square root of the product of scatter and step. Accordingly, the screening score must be 0.08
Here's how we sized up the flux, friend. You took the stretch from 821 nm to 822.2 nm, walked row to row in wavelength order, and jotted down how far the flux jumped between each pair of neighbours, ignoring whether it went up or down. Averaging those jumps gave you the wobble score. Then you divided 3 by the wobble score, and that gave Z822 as 161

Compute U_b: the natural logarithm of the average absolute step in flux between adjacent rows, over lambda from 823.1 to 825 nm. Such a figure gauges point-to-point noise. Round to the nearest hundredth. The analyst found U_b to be -3.53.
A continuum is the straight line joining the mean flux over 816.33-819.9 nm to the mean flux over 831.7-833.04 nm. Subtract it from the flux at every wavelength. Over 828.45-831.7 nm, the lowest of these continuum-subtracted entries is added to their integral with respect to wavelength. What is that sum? 1.2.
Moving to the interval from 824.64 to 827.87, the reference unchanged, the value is 1.0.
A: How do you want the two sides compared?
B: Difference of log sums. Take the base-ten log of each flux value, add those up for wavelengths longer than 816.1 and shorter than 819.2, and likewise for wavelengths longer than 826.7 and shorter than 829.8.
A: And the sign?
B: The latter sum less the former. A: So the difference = 0.13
